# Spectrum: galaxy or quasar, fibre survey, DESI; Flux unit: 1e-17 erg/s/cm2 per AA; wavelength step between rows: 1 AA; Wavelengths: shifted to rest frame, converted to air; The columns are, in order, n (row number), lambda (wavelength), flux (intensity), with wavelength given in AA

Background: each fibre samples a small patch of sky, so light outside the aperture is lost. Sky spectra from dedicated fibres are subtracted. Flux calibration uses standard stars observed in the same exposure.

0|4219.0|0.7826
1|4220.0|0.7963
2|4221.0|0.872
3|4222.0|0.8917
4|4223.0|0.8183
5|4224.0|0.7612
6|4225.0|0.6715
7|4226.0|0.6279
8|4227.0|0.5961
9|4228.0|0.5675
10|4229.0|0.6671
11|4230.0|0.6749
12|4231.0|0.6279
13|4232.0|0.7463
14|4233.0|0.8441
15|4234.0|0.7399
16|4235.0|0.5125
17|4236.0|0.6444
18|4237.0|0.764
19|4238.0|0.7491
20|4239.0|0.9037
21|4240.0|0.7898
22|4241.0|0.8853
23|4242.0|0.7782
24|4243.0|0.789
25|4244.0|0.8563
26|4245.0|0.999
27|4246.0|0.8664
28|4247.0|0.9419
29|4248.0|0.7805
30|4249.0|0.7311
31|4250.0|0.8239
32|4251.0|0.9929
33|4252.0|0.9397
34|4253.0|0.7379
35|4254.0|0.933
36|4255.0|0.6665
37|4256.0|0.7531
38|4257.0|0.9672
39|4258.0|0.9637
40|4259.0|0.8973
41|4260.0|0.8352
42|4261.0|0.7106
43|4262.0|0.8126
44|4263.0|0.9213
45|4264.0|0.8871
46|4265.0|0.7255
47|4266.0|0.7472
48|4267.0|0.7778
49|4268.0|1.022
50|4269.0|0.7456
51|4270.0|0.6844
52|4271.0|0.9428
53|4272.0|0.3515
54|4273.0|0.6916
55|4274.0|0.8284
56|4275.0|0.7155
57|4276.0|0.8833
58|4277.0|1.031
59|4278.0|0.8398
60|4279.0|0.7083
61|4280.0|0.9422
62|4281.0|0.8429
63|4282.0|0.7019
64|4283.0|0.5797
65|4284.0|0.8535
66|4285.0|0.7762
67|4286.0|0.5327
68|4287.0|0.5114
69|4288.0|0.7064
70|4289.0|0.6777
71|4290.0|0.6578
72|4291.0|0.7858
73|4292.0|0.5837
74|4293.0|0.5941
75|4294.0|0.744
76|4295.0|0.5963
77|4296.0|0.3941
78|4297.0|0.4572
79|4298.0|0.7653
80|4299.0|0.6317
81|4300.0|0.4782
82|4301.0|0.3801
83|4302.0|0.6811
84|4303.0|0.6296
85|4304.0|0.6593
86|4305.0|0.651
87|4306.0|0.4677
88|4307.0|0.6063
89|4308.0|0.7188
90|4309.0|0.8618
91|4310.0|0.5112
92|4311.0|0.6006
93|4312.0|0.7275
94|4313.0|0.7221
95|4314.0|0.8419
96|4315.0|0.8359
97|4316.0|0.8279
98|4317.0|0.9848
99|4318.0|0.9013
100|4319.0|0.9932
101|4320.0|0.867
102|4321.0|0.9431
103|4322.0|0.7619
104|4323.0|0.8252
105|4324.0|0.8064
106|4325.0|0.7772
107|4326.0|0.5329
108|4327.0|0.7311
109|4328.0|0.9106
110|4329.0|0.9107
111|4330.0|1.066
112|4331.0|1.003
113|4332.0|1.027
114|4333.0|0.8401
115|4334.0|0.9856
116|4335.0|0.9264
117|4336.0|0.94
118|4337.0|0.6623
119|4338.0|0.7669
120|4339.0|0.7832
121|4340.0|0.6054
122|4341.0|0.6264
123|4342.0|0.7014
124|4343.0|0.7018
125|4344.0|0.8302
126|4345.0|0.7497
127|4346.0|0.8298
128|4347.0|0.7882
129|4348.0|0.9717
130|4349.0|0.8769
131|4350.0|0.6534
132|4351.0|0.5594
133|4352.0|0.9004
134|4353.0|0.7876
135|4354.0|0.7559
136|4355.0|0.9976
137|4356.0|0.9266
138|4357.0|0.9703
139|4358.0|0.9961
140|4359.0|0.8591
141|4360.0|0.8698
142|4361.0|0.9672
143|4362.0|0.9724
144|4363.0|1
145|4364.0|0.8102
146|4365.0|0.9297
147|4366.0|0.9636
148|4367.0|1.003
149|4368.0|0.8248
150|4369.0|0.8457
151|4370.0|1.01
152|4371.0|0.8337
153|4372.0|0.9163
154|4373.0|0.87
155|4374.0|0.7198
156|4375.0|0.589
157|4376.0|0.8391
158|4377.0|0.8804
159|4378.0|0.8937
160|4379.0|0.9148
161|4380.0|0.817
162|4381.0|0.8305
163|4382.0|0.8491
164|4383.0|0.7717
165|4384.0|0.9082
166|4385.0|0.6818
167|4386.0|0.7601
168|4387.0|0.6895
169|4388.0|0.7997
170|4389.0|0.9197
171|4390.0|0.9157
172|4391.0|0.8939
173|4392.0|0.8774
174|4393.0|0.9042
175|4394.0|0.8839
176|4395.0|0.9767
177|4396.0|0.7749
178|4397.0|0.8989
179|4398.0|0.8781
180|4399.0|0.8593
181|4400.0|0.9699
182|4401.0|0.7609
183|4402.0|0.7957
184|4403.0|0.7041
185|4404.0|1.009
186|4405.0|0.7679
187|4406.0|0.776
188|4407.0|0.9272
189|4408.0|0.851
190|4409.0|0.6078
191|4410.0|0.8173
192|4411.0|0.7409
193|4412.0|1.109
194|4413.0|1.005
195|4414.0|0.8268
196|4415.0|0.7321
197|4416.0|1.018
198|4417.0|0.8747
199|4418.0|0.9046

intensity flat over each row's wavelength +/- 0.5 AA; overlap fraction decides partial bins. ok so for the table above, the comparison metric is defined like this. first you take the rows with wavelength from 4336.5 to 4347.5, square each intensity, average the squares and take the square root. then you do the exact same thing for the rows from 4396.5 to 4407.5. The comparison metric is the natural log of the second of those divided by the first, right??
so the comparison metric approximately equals 0.15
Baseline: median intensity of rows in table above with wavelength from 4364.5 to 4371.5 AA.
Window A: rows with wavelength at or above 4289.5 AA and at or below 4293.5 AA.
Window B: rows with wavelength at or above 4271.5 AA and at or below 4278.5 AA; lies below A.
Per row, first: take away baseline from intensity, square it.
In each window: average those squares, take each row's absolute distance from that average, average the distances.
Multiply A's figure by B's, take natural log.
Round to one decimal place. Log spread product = -5.9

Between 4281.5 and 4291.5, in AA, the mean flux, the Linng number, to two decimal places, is 0.68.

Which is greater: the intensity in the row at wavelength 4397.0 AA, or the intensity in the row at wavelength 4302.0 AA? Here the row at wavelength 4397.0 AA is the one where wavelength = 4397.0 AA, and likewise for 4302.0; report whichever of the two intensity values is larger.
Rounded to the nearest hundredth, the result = 0.90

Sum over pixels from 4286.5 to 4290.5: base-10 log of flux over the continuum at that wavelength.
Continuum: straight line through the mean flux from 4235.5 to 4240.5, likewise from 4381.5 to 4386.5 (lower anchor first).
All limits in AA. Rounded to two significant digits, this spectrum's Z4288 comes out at -0.36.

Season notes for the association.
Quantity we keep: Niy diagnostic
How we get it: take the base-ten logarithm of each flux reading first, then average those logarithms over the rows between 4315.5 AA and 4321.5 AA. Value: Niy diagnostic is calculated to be -0.037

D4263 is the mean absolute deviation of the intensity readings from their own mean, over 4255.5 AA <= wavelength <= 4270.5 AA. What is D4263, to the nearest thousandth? 0.091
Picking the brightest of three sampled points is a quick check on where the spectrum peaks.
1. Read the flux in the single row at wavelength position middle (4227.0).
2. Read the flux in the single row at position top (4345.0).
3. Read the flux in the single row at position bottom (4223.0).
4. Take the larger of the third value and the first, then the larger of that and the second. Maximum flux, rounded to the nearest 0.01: 0.82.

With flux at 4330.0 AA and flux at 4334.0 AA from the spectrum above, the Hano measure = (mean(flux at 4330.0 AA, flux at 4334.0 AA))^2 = 1.05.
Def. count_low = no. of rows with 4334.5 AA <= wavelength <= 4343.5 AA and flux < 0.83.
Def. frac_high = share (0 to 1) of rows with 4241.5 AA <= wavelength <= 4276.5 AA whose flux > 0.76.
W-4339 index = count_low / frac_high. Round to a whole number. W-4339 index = 11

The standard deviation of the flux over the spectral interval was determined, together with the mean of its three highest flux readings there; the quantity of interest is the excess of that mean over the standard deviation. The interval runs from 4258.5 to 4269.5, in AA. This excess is 0.85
